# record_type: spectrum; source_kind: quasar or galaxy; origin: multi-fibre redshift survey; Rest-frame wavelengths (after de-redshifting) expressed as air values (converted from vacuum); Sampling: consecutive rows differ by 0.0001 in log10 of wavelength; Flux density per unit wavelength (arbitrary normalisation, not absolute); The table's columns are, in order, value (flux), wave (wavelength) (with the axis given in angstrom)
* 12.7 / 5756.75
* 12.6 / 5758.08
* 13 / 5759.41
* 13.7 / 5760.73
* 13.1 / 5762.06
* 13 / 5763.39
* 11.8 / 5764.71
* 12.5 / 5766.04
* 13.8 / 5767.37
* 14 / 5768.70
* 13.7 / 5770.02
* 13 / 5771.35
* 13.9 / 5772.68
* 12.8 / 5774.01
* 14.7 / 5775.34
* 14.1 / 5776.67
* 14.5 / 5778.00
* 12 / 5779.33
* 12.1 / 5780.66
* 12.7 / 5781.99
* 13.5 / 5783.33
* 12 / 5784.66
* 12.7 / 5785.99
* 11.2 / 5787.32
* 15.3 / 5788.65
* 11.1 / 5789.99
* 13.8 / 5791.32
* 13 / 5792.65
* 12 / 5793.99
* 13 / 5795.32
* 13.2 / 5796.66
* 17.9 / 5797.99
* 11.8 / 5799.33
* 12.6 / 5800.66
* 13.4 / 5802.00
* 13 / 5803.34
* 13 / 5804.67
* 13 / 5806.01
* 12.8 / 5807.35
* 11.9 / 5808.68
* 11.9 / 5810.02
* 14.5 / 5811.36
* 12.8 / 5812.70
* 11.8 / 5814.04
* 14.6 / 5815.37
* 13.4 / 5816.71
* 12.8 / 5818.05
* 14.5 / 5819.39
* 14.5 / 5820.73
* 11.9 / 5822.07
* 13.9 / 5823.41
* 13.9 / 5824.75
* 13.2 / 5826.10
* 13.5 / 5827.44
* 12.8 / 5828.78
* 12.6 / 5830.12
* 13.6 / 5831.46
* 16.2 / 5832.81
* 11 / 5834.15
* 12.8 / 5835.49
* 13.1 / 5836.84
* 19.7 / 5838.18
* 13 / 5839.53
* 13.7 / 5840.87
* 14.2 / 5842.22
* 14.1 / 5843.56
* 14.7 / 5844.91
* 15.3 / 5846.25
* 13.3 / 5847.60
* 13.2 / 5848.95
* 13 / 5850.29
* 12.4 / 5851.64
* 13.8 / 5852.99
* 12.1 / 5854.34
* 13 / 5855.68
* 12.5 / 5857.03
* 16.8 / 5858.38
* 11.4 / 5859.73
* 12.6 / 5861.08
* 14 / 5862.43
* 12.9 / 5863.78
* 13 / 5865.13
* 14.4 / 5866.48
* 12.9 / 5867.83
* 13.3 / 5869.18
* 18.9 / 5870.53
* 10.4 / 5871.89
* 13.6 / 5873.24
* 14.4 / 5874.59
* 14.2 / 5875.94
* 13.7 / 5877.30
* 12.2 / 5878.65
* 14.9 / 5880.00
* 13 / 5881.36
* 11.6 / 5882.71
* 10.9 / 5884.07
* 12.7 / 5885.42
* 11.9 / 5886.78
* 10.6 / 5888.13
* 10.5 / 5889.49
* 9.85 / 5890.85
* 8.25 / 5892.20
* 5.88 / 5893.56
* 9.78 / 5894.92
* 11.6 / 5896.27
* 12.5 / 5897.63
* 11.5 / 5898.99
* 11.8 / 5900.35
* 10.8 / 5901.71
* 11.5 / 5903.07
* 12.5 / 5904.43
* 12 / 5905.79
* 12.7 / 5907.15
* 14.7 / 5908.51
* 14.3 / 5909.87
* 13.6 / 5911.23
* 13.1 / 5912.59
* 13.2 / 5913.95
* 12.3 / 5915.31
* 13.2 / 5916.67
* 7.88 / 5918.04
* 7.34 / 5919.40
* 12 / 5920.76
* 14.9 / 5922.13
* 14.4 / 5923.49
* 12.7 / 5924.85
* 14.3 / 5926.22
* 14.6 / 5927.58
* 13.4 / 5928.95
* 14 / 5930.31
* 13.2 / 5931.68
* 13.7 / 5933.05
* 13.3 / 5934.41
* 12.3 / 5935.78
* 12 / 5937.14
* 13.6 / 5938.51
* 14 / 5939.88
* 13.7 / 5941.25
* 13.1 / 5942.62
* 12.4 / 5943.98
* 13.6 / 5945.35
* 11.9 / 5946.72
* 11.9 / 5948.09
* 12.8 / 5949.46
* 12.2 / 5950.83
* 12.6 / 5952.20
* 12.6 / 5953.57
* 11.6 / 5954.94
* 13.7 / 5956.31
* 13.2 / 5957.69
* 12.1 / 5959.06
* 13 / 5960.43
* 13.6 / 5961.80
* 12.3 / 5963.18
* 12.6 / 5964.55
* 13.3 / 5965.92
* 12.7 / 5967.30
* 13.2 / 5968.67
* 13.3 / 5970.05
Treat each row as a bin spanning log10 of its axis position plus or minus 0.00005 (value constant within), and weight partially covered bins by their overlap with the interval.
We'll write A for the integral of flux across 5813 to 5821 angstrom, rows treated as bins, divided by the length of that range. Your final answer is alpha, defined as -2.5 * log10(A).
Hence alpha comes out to -2.83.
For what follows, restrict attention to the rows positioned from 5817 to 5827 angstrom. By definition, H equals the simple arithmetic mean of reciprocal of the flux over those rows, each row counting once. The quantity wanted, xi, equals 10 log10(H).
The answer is -11.3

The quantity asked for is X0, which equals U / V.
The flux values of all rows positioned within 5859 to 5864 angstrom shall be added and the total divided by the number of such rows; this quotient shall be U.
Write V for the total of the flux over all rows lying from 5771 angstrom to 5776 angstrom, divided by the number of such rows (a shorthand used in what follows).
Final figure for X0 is 0.94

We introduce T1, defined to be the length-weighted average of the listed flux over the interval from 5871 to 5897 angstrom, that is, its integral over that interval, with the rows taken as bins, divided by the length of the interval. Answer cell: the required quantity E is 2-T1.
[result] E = -9.6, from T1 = 11.6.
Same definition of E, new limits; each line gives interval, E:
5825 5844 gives -11.8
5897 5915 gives -10.6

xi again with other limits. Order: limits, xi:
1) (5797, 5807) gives -11.2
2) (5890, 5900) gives -9.7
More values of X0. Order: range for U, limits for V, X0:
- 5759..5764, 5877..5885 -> 1.04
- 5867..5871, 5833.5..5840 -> 1.08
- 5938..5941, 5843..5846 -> 0.96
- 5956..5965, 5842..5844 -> 0.91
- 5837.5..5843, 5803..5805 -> 1.17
